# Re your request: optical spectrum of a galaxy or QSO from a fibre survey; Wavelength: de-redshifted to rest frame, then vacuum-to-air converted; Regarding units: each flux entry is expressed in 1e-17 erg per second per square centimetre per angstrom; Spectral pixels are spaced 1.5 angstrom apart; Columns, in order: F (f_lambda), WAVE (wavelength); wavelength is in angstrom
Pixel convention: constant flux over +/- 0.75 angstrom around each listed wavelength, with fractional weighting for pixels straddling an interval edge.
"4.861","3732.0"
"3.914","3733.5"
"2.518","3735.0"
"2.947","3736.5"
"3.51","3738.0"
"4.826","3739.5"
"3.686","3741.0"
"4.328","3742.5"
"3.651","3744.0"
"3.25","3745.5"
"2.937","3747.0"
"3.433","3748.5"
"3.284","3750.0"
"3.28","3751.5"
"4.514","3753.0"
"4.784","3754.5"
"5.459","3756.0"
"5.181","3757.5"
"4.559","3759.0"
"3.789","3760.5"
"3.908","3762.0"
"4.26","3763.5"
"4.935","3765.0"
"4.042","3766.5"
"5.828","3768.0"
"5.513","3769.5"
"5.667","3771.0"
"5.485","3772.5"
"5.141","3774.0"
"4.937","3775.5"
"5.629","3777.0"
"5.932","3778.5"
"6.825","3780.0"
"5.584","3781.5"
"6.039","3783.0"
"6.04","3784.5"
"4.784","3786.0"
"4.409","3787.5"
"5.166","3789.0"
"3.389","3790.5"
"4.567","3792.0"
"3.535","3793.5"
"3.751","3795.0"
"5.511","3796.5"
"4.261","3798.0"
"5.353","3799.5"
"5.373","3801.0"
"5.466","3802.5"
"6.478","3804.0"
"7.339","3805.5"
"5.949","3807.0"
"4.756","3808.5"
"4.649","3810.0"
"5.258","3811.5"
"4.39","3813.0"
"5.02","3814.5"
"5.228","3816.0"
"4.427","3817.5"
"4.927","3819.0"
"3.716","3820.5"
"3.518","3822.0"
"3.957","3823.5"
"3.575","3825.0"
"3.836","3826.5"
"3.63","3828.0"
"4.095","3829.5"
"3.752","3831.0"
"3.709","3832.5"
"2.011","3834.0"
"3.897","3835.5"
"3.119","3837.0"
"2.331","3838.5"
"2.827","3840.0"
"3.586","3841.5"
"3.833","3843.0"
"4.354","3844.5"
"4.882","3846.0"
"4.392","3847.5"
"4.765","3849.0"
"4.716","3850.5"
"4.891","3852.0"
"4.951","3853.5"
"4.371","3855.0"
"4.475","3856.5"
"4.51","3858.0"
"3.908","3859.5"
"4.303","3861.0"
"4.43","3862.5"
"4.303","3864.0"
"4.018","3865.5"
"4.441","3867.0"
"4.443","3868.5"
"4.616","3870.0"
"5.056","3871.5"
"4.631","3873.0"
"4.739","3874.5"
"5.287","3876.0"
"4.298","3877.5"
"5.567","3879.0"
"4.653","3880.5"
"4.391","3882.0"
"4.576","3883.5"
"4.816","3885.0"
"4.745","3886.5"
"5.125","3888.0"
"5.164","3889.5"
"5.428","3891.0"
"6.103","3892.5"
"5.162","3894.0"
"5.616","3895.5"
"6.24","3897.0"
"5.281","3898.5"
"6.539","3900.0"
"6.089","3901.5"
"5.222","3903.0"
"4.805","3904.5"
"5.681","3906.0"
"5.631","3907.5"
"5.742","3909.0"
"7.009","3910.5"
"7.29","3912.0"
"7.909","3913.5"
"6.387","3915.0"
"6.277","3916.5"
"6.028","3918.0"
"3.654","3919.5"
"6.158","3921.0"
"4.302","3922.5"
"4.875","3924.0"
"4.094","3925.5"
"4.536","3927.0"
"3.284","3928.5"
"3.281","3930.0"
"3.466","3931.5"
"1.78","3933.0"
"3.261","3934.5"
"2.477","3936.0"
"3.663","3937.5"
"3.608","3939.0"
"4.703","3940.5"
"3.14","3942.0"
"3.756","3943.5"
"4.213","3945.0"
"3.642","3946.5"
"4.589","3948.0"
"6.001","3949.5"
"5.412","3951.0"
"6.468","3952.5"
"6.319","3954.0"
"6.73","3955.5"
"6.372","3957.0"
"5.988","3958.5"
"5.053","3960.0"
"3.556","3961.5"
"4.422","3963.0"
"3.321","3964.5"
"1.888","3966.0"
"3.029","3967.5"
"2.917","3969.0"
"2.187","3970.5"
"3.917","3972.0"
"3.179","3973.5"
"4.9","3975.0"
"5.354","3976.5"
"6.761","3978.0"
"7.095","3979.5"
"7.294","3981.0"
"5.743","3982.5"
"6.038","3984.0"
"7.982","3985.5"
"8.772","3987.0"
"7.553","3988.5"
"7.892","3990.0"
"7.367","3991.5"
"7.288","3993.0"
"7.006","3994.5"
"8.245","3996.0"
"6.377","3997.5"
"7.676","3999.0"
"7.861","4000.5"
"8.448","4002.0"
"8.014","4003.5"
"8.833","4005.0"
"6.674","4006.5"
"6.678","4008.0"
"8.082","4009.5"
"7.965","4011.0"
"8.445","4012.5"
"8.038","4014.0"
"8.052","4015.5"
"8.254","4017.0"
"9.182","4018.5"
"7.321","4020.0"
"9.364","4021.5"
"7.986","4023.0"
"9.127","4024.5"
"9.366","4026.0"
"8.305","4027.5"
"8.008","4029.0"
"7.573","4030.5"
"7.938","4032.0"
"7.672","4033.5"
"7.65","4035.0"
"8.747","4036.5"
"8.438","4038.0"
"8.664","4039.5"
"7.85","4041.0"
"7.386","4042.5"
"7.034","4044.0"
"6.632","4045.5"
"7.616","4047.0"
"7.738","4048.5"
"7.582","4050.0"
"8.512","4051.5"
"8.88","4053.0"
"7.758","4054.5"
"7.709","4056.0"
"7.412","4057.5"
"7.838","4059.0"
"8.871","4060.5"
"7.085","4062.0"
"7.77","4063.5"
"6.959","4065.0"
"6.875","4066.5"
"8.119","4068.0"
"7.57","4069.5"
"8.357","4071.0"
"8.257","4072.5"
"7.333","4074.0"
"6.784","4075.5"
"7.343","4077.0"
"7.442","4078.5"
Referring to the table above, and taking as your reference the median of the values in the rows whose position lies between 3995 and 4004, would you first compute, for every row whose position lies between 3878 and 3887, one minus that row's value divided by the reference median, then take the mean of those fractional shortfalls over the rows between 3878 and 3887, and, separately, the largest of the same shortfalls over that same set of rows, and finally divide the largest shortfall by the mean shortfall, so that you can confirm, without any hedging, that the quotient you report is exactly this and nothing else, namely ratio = 1.1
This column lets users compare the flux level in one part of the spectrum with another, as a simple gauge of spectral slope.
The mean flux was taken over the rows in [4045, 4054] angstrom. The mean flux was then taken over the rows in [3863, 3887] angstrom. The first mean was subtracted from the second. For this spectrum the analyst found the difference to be -3.2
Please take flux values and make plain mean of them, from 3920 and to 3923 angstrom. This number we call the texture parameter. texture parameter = 5.2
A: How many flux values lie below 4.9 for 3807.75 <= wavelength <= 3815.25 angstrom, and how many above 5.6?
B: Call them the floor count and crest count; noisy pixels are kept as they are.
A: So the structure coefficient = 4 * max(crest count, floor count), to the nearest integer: 12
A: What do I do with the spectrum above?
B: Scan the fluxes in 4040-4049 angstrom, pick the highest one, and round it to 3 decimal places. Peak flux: 7.850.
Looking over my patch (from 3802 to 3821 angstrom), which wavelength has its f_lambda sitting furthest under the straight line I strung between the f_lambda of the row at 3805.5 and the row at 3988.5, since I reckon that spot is 3820.5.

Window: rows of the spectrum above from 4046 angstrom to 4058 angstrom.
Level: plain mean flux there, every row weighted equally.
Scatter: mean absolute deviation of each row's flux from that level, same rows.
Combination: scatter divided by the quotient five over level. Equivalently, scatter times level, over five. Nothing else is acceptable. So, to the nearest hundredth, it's 0.63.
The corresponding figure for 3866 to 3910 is 0.51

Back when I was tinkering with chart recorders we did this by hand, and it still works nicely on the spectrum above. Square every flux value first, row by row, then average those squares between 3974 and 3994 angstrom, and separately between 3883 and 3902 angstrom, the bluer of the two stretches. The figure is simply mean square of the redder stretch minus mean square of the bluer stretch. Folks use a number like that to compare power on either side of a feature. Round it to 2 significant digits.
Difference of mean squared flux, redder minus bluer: 19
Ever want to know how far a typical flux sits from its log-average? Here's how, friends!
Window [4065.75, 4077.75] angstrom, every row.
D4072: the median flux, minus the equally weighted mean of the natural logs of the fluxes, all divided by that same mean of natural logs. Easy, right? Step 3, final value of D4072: 2.7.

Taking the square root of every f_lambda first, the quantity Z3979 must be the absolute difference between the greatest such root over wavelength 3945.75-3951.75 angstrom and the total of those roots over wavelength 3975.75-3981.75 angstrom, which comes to 7.83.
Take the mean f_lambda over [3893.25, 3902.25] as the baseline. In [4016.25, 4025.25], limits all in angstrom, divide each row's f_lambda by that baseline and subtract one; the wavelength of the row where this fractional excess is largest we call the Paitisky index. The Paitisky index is 4021.5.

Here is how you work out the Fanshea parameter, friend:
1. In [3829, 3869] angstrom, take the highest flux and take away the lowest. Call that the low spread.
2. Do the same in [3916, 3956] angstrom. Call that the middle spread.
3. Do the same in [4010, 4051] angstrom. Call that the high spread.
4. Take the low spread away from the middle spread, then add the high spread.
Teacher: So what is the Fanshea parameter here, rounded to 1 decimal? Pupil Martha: 4.7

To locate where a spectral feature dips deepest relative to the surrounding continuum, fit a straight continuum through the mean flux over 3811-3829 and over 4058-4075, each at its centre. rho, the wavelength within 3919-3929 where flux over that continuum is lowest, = 3928.5 angstrom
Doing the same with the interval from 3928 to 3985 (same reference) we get 3966.0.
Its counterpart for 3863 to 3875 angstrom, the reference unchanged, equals 3865.5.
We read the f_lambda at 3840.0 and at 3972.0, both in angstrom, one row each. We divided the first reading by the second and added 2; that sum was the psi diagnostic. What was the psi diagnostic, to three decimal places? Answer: 2.722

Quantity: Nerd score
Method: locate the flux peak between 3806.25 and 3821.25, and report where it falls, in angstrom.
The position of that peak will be 3807.0 angstrom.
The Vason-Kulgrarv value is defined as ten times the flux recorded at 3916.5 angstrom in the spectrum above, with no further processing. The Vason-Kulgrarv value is 63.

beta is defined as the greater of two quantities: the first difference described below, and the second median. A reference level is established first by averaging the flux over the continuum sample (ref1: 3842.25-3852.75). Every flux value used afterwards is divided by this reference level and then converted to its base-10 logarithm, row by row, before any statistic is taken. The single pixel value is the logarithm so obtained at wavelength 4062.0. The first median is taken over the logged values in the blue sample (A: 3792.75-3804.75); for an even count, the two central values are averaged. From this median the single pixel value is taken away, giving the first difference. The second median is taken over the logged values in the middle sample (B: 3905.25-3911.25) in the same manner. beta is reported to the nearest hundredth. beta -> 0.10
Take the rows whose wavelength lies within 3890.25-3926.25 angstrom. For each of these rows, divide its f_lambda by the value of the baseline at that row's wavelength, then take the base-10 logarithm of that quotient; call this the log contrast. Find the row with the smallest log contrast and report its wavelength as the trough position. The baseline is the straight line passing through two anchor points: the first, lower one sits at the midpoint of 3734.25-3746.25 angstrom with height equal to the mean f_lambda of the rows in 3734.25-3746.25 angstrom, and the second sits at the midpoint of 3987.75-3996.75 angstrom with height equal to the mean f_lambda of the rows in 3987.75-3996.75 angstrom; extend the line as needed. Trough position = 3919.5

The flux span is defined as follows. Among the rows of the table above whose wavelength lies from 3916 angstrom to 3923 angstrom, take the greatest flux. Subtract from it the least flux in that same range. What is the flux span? 2.6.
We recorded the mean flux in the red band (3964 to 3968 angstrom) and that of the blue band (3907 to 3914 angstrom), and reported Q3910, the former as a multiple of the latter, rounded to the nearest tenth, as 0.4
